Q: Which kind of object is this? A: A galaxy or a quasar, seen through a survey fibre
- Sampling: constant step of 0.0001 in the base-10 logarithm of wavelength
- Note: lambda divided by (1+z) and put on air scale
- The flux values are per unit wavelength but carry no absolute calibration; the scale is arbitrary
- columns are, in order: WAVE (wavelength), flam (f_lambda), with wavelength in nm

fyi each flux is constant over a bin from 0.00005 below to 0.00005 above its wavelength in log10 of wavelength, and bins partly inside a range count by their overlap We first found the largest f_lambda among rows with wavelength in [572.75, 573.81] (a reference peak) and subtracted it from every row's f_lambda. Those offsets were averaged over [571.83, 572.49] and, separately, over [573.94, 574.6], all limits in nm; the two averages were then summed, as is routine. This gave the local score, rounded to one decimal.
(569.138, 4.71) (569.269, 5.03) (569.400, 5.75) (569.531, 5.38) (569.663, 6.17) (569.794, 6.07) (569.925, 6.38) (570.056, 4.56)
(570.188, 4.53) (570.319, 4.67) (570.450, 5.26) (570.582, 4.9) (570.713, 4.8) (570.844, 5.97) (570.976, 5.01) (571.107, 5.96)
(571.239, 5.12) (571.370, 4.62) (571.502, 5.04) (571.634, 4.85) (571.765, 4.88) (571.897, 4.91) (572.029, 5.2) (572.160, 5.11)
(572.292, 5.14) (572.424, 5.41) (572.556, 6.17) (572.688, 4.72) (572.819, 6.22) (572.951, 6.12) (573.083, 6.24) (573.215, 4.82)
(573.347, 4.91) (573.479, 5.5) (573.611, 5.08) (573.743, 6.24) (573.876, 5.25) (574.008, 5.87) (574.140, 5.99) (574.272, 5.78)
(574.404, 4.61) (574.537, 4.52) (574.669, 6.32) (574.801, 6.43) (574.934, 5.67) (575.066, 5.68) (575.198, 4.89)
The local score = -2.0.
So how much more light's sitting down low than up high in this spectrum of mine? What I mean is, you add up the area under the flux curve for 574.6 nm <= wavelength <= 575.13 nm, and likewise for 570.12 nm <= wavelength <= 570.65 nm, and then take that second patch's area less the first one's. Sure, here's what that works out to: -0.6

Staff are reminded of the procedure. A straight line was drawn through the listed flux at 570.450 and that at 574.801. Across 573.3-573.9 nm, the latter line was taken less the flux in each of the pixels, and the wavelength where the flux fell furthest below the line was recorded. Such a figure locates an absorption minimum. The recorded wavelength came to 573.347 nm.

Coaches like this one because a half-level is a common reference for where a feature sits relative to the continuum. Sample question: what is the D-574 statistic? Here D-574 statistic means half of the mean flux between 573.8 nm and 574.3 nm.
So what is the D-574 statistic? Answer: 2.86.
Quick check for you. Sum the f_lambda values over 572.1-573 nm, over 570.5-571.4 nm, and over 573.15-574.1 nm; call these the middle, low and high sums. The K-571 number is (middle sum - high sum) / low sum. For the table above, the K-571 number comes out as 0.034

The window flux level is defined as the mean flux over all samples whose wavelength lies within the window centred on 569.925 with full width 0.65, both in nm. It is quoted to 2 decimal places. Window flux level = 5.54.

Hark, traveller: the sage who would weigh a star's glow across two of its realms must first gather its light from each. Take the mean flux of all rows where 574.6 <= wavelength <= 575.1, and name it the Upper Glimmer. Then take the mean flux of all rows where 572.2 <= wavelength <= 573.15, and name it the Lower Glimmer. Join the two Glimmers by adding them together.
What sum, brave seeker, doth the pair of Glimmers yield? 11.7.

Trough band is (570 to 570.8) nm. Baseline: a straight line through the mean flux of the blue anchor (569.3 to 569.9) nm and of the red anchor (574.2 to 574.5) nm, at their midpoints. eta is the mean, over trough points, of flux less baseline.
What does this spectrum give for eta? -0.9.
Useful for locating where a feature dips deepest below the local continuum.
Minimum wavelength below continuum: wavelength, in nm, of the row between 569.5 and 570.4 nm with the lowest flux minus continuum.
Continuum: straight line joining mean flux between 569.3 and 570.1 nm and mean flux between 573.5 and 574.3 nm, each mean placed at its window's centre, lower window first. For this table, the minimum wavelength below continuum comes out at 570.188 nm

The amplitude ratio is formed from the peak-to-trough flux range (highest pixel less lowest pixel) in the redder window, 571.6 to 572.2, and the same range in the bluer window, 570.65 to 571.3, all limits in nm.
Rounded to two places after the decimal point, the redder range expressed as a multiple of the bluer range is 0.30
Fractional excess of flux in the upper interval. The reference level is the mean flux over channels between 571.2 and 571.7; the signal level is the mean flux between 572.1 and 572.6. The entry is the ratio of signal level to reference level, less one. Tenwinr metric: 0.11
